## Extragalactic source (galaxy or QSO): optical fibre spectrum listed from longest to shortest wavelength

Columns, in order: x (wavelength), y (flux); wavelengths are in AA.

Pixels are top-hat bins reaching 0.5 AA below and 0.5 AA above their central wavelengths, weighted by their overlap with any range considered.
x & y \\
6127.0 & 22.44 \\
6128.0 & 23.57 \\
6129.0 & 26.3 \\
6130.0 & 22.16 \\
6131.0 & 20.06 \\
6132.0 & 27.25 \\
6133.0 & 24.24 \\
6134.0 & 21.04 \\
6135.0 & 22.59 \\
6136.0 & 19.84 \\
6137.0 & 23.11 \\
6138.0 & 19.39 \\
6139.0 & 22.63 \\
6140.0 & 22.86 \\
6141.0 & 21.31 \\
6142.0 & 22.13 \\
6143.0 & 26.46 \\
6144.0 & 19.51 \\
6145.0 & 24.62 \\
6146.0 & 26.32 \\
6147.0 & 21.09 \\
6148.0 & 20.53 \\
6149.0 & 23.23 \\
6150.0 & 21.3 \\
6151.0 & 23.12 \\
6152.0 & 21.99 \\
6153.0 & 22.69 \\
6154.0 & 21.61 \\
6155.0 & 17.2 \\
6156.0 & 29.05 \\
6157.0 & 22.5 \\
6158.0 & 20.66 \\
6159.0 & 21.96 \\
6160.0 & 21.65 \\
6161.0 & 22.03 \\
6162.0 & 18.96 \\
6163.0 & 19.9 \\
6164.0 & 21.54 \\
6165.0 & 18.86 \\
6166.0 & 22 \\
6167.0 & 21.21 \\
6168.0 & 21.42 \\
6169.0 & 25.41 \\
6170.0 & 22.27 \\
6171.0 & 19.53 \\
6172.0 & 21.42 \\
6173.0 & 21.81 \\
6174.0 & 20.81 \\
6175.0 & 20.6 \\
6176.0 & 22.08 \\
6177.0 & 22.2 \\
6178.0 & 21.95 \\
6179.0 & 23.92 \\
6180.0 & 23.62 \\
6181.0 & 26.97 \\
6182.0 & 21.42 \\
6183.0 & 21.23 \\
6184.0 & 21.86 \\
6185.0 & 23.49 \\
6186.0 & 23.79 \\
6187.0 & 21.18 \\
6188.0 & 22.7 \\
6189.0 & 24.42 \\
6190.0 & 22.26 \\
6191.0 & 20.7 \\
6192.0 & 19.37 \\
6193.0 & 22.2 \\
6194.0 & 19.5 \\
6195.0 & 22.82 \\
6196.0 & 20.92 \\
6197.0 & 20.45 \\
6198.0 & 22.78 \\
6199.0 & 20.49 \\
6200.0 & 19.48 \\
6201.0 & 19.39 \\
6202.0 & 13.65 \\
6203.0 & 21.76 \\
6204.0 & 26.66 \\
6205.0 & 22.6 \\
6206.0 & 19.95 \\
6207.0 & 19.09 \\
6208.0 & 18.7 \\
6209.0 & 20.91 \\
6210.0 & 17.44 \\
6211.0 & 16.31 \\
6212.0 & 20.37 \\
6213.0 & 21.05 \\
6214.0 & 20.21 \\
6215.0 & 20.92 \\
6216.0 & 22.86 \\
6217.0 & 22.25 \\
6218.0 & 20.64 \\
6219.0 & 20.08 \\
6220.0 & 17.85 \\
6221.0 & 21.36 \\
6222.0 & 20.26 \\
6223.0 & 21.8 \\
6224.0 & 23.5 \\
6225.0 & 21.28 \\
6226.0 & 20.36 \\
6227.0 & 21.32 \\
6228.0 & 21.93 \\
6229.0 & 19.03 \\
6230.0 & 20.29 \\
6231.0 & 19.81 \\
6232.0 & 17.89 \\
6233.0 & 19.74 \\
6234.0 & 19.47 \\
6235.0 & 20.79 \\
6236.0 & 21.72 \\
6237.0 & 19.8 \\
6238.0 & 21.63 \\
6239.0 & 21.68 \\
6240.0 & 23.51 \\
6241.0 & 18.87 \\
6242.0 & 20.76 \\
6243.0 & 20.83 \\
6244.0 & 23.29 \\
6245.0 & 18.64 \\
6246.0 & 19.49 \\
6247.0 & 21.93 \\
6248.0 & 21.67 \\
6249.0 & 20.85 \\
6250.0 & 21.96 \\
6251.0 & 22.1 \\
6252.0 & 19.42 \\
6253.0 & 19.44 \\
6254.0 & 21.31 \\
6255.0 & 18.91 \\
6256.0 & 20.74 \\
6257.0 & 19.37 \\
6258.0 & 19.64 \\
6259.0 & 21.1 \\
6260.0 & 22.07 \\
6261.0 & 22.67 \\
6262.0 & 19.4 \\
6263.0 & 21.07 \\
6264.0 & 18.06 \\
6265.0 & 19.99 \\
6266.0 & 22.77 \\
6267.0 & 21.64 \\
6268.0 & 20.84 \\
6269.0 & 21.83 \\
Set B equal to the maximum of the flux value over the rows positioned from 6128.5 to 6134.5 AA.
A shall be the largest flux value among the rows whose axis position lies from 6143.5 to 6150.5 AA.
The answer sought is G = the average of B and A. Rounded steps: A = 26.32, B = 27.25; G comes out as 26.8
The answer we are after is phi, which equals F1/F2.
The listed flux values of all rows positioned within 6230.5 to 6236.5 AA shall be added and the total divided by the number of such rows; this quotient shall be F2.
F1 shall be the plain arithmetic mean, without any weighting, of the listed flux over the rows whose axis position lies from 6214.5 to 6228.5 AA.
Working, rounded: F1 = 21.2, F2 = 19.9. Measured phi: 1.064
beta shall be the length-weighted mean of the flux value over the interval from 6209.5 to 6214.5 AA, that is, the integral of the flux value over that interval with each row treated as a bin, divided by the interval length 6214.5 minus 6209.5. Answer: 19.1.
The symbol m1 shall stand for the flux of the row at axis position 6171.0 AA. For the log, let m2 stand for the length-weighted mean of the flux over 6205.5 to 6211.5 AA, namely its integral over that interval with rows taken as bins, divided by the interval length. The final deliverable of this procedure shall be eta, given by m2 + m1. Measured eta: 38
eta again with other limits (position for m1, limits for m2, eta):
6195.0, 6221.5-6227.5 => 44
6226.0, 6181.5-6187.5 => 43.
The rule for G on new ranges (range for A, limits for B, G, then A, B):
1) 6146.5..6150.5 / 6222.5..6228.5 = 23.4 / 23.23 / 23.5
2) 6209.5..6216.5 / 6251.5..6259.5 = 22.1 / 22.86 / 21.31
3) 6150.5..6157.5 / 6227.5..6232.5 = 25.5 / 29.05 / 21.93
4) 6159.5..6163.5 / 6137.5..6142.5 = 22.4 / 22.03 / 22.86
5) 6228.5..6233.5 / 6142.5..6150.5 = 23.4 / 20.29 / 26.46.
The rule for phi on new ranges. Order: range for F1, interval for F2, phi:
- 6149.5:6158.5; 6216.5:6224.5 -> 1.060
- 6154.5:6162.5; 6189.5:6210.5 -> 1.060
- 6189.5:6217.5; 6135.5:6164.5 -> 0.932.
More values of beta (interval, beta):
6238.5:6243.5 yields 21.1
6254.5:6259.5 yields 20.0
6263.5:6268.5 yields 20.7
